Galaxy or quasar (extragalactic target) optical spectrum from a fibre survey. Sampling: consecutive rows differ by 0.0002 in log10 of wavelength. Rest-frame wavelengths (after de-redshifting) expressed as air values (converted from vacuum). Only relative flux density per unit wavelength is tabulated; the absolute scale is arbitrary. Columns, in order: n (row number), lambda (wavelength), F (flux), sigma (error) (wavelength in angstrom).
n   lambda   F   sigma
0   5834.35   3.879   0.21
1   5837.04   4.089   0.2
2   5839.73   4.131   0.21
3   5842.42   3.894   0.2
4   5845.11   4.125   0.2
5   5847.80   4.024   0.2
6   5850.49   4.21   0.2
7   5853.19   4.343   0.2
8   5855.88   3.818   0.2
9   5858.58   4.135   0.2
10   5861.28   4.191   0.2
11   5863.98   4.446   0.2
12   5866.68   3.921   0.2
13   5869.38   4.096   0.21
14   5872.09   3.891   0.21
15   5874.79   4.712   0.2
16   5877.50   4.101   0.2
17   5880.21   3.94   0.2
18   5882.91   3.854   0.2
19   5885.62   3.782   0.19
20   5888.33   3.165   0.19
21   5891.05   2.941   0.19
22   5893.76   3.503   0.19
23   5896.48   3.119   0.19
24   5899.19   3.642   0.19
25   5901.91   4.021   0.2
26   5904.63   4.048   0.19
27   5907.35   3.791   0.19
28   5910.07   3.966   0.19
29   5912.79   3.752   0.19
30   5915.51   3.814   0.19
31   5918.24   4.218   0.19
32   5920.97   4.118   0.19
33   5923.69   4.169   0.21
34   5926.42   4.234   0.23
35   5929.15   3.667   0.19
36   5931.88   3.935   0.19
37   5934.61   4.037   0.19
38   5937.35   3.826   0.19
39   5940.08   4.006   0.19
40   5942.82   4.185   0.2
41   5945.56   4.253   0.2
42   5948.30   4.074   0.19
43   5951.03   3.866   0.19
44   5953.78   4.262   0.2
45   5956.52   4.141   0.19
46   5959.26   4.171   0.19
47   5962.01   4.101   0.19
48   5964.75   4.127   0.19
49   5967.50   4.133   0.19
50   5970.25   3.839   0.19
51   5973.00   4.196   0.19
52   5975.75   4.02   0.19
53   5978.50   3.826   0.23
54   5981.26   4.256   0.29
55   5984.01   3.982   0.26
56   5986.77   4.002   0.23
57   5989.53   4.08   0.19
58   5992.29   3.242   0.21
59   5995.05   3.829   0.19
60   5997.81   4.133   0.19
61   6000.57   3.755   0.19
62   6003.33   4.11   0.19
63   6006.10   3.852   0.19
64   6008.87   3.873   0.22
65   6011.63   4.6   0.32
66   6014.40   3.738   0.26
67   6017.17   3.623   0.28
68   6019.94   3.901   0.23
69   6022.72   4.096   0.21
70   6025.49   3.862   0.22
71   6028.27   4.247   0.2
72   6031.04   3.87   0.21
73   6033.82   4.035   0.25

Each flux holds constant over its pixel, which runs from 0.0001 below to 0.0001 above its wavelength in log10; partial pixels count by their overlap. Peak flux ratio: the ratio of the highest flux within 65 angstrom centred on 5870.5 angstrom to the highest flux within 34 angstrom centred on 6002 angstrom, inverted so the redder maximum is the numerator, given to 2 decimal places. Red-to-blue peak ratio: 0.98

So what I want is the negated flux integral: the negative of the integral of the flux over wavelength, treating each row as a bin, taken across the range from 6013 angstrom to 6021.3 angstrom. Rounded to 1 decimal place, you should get -31.2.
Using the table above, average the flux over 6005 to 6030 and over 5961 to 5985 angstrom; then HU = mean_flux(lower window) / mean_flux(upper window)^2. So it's 0.256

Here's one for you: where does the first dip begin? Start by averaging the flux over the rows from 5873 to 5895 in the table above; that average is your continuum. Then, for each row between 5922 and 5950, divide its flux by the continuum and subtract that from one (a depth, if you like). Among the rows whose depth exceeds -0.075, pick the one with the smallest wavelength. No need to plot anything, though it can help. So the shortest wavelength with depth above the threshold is 5929.15 angstrom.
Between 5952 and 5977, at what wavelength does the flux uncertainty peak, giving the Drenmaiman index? 5953.78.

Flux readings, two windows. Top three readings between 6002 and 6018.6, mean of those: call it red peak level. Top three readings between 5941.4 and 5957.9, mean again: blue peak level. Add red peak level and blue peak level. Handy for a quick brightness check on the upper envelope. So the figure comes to 8.4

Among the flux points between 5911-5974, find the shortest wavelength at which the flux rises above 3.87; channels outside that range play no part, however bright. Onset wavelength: 5918.24 angstrom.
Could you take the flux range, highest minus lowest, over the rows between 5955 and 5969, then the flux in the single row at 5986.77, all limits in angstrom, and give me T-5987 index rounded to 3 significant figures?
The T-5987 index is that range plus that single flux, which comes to 4.07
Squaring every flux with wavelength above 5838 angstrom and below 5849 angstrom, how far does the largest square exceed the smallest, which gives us 2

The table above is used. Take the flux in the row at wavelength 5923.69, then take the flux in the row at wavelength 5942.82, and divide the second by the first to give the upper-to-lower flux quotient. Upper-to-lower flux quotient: 1.00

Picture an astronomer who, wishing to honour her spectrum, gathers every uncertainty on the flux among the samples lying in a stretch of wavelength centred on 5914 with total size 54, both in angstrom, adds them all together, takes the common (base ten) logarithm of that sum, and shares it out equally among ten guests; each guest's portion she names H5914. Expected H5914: 0.0588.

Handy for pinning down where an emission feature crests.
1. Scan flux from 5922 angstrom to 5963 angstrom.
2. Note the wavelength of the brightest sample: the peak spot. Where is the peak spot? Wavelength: 5953.78 angstrom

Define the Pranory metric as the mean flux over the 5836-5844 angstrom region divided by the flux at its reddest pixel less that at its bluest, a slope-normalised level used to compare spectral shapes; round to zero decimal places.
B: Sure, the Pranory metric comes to -21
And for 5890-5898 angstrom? 18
